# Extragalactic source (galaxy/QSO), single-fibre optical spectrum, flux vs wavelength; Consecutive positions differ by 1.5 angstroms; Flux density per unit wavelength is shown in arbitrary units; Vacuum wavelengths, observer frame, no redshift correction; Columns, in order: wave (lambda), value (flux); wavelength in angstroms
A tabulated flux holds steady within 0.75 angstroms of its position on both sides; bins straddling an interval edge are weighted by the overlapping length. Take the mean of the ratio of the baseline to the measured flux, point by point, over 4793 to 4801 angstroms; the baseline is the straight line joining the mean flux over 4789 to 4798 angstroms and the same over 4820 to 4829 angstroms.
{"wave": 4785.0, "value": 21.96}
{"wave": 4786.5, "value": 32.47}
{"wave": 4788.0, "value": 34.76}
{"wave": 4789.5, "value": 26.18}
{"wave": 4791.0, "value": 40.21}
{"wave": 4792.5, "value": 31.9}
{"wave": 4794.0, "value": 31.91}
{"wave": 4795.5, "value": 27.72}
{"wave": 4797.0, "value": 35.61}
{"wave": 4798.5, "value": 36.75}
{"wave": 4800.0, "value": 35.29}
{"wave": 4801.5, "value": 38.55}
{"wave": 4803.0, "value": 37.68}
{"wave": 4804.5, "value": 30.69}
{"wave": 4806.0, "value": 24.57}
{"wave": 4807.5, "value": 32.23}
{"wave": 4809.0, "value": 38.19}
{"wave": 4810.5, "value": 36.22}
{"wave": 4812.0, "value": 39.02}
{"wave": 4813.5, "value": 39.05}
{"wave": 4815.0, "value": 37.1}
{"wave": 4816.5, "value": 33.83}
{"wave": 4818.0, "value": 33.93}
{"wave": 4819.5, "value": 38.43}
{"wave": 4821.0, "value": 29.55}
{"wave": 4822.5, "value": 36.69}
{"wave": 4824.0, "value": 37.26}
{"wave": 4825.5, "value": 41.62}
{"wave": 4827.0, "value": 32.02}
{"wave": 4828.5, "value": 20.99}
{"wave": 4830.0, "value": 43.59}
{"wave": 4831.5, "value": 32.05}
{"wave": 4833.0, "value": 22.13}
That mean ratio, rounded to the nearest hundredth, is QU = 0.98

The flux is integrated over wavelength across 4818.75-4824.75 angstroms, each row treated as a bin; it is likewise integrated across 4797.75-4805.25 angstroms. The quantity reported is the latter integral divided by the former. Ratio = 1.3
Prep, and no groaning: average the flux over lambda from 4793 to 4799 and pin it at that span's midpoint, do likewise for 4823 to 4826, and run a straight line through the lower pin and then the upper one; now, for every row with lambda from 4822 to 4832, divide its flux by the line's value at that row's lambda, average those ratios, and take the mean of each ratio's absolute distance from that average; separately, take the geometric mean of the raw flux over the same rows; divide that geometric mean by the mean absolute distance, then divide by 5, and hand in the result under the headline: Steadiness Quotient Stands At 46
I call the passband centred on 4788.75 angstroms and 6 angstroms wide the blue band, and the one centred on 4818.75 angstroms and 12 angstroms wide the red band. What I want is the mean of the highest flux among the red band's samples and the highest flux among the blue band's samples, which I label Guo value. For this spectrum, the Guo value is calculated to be 39.6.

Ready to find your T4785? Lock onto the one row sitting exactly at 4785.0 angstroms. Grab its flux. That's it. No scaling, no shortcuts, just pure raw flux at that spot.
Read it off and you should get 21.96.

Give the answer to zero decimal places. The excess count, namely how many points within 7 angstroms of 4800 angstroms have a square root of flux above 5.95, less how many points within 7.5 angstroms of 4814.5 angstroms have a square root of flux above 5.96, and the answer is -2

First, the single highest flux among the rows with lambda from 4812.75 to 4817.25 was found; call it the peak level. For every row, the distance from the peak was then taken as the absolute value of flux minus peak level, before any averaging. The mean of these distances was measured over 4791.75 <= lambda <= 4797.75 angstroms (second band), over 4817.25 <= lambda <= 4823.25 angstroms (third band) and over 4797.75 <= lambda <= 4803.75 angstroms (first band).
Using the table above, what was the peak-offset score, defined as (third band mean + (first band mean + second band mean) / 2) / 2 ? 4.5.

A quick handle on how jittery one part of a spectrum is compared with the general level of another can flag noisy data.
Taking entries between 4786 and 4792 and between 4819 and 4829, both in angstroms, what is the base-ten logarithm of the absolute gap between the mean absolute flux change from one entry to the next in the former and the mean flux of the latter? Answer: 1.41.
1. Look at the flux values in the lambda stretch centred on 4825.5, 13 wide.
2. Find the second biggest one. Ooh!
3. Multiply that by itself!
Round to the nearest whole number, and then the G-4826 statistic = 1732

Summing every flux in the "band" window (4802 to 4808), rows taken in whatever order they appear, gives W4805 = 125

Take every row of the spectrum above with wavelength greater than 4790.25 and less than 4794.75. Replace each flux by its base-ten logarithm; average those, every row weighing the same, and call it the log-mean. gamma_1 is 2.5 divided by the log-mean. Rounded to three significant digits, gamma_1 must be 1.63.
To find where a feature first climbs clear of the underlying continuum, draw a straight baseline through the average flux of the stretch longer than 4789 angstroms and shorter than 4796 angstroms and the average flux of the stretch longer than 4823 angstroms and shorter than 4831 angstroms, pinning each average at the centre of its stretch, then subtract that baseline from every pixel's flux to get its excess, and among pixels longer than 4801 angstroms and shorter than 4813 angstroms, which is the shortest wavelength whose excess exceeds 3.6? 4801.5 angstroms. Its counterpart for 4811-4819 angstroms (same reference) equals 4812.0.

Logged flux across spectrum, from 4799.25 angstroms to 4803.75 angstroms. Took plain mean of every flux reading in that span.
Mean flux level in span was 37.2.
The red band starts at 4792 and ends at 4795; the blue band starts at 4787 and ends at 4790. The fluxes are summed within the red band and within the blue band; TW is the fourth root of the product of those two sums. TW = 7.90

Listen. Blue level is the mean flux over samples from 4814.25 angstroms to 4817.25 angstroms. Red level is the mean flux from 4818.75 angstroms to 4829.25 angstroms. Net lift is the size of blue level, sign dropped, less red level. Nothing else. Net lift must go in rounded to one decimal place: 1.7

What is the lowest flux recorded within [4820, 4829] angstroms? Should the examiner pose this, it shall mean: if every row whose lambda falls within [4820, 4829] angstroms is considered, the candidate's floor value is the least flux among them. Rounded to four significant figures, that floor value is 20.99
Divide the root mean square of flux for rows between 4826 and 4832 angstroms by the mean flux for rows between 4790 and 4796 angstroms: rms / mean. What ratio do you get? 1.01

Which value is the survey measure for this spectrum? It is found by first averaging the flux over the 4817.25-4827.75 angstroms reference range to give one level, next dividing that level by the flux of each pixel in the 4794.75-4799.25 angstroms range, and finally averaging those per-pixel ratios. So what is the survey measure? 1.09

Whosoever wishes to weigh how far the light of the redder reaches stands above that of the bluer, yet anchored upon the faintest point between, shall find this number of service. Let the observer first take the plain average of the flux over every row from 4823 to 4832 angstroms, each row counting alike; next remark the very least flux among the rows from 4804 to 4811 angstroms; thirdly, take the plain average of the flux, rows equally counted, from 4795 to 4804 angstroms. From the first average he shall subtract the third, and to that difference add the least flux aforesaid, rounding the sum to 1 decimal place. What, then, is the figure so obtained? 23.9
